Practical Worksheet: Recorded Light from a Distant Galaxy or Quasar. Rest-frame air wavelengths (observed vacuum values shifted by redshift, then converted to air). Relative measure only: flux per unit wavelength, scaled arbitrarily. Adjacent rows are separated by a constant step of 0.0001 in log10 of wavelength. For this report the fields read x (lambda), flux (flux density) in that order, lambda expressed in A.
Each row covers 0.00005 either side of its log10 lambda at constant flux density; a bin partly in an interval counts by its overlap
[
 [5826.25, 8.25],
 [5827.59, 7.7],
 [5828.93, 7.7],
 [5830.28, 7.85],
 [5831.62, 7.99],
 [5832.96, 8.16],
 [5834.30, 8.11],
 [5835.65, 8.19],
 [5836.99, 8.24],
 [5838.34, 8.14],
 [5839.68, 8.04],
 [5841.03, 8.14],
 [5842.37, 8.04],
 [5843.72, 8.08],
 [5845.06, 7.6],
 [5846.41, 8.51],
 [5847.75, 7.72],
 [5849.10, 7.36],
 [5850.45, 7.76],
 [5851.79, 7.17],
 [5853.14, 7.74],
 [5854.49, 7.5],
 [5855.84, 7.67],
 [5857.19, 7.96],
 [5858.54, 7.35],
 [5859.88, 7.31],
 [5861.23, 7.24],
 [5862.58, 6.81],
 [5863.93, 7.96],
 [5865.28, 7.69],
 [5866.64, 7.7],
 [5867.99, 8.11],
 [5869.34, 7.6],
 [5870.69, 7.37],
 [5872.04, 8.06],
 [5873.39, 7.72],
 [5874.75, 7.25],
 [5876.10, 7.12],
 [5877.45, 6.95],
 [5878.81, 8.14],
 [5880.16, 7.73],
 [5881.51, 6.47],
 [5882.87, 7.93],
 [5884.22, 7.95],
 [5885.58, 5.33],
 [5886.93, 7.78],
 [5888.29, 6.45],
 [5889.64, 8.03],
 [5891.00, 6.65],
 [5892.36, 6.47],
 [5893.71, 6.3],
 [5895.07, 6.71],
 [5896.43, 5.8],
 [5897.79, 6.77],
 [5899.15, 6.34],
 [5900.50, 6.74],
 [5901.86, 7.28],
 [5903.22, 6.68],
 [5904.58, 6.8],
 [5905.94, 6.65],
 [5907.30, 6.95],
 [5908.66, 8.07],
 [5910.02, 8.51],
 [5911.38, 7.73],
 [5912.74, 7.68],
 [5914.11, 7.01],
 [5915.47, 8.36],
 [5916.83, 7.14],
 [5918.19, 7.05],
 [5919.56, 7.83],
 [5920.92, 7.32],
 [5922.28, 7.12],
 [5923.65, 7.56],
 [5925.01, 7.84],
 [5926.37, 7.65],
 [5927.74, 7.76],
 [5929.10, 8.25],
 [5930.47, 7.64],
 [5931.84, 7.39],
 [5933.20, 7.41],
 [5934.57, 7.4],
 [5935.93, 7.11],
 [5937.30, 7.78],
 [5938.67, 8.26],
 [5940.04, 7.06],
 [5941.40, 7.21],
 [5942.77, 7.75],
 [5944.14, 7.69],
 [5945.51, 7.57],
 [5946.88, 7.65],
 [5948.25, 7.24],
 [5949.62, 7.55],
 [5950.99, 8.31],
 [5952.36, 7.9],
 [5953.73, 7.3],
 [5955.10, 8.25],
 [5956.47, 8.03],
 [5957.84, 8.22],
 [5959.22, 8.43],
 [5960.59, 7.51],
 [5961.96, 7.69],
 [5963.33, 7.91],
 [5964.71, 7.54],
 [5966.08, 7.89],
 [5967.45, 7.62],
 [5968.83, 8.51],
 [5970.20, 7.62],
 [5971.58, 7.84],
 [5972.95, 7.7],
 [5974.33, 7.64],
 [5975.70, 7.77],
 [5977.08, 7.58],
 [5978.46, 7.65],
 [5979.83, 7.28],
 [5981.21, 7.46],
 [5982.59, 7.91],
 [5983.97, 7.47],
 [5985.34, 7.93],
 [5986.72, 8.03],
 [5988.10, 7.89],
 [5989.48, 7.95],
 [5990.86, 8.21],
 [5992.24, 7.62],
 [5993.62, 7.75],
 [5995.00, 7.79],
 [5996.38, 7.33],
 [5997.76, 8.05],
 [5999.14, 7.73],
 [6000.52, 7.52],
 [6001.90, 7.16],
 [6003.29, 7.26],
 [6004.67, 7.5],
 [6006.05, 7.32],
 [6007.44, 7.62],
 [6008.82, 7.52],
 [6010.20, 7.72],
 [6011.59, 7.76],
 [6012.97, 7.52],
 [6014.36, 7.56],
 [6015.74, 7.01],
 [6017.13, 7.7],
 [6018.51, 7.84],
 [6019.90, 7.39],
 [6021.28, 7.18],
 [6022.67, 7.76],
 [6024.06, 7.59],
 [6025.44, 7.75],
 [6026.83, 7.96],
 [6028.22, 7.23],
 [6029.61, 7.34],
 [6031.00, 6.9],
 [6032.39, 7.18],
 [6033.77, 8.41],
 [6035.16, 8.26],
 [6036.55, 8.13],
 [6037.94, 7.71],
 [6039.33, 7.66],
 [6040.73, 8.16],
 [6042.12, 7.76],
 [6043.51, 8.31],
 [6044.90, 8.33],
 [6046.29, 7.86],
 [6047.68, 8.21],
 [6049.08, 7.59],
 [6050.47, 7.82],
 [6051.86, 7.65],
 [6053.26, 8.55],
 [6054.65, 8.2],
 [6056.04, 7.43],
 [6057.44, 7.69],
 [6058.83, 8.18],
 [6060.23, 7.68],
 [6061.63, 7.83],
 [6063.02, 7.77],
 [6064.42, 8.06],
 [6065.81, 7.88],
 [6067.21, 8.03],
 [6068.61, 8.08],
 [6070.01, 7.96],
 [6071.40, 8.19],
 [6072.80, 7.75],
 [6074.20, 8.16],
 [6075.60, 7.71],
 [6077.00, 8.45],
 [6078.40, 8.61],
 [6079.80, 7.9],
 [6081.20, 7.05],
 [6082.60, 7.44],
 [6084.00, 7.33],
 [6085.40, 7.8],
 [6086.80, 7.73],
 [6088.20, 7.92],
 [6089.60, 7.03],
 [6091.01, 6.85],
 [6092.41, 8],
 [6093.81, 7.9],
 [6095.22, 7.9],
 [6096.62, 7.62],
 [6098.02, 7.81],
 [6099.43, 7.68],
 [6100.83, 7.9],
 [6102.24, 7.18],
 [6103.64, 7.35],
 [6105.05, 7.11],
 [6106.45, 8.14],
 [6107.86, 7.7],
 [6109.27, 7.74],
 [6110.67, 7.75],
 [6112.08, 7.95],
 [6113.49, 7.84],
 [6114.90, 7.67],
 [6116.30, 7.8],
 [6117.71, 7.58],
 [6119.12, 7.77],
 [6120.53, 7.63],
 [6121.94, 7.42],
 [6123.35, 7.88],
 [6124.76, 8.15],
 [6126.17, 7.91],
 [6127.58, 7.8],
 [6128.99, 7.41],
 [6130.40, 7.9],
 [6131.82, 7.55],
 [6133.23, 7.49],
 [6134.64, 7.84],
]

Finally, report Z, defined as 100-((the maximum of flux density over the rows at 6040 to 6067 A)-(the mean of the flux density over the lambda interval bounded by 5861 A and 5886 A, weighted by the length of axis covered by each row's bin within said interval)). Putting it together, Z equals 98.9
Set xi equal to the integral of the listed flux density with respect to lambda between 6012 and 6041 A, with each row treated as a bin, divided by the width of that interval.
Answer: 7.62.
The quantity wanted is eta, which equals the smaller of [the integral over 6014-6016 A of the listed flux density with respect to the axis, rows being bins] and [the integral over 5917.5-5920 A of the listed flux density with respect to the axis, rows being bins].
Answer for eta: 14.6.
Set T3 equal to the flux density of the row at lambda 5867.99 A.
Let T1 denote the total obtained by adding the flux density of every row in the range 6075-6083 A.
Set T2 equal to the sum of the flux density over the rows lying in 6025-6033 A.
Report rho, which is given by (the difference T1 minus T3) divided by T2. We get 0.88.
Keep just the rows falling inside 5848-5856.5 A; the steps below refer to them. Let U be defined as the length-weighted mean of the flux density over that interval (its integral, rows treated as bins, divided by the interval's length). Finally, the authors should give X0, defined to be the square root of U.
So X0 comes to 2.75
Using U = 7.538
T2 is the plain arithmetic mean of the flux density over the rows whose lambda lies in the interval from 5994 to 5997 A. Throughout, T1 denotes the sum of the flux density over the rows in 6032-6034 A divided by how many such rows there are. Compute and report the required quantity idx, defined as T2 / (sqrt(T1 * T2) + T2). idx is 0.496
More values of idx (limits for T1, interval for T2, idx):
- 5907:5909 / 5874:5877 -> 0.494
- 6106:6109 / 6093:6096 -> 0.500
